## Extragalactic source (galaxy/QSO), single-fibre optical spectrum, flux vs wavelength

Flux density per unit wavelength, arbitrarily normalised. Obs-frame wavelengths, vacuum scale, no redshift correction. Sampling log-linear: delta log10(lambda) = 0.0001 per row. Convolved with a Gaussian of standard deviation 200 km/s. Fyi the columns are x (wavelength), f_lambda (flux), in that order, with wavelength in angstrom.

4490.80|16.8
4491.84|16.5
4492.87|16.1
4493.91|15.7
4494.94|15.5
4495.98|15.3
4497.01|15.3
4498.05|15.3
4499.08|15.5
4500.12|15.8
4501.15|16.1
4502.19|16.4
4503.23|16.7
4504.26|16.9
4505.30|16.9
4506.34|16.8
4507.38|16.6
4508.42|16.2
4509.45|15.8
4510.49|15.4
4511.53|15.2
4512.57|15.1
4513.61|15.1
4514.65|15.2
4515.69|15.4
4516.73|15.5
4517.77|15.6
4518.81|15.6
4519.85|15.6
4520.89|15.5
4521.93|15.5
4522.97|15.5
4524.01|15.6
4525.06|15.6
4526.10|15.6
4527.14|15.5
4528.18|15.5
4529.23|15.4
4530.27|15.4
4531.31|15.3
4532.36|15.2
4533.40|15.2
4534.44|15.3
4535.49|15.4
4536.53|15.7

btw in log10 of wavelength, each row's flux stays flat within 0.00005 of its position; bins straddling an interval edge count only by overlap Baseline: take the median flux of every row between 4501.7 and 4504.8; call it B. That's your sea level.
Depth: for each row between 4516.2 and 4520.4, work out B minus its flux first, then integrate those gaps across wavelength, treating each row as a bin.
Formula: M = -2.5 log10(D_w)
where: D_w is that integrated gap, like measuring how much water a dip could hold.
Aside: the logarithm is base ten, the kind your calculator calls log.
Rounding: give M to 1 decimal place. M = -1.7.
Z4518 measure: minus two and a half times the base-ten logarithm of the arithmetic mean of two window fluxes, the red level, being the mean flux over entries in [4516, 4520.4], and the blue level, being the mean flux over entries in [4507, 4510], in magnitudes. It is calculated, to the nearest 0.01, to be -3.00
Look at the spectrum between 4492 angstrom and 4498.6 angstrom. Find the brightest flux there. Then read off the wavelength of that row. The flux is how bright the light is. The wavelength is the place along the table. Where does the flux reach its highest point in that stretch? 4492.87 angstrom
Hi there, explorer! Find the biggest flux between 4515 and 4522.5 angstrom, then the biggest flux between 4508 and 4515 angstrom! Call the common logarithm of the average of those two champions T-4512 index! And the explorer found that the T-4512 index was 1.201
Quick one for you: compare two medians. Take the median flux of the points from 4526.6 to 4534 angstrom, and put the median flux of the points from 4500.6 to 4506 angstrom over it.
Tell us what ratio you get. 1.08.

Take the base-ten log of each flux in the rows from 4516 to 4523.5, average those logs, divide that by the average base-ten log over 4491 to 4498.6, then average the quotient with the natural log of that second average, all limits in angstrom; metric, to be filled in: 0.588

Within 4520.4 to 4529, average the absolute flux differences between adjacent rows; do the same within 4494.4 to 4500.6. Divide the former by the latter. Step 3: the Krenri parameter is 0.20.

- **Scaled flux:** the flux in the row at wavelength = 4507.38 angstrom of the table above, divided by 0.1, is 166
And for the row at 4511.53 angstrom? 152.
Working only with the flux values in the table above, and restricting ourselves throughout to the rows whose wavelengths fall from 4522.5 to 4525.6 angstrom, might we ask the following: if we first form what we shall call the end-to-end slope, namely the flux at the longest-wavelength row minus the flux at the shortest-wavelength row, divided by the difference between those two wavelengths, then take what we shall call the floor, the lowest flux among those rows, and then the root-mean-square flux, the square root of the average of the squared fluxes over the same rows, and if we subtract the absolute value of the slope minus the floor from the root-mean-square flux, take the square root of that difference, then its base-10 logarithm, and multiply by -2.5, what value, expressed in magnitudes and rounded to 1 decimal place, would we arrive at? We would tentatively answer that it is 1.2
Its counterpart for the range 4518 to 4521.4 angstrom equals 2.2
